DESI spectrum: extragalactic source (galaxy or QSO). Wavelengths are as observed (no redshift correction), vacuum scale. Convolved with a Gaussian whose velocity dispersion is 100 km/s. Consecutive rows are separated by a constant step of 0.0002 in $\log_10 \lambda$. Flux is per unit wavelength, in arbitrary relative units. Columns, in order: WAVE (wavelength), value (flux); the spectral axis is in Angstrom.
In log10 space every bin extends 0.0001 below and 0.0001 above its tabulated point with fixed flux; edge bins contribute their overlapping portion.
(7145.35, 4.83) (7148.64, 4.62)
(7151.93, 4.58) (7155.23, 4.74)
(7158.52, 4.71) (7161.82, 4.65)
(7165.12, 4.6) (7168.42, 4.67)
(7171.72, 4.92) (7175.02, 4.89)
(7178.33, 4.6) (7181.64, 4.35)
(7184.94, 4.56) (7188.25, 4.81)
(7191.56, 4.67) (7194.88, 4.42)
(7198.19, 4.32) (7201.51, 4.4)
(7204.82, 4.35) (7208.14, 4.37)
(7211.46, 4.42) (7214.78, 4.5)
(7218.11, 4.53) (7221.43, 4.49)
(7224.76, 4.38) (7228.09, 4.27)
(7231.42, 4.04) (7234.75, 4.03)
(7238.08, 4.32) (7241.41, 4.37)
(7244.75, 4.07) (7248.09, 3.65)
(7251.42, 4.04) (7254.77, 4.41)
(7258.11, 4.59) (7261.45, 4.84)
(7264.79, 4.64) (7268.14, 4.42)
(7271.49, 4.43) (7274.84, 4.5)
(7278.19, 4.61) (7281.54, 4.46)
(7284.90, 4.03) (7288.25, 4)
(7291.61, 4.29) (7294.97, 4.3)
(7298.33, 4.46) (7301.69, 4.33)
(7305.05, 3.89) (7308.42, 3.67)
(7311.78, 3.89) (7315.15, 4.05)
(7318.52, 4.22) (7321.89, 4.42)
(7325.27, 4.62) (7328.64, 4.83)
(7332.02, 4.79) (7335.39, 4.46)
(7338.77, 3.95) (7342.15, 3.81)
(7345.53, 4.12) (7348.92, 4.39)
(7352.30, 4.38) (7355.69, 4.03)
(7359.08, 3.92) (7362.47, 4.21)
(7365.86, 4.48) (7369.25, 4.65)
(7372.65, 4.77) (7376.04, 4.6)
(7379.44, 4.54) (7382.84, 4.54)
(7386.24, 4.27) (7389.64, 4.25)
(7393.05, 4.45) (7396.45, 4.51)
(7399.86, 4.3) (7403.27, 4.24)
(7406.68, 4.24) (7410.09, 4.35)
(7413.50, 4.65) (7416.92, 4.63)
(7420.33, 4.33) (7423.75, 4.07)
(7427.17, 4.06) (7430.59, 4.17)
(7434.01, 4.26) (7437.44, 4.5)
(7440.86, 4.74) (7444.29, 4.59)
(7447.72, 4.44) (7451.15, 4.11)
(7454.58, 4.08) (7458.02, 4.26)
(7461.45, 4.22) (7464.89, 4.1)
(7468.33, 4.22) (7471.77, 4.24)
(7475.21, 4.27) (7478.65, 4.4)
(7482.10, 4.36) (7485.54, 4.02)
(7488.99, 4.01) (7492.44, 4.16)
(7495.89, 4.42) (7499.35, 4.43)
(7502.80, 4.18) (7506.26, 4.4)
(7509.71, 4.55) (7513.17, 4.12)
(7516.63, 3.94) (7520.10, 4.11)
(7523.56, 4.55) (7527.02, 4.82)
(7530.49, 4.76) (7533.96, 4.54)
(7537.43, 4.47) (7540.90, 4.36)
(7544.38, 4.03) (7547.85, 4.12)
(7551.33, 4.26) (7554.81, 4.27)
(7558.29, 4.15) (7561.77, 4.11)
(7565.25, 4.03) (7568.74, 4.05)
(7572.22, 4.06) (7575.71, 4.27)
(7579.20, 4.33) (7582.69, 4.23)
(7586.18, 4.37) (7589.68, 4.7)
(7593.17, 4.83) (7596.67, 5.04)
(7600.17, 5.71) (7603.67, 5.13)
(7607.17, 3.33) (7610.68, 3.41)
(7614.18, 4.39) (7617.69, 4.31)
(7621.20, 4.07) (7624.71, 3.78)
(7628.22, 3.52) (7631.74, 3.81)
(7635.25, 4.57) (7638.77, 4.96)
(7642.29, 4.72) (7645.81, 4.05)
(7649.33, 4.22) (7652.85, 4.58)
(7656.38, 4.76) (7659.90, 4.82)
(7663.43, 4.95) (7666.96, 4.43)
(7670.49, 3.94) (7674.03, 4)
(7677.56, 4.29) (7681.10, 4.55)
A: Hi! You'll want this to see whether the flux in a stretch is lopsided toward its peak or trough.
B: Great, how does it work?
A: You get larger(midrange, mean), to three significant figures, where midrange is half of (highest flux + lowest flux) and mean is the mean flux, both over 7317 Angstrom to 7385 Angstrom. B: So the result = 4.39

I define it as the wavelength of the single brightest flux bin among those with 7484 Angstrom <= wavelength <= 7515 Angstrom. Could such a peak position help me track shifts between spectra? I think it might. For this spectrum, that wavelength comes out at 7509.71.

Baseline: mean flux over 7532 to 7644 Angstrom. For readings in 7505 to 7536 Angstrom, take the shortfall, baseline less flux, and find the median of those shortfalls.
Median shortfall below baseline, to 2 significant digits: -0.23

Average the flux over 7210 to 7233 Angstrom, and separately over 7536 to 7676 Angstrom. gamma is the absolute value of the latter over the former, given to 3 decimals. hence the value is 0.989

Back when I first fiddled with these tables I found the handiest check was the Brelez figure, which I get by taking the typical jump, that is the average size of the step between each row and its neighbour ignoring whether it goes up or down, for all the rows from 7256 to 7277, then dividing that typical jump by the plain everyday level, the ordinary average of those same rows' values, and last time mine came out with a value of 0.033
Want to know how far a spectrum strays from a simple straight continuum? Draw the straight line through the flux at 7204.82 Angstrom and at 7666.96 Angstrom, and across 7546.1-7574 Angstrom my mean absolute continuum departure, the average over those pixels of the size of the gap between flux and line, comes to 0.28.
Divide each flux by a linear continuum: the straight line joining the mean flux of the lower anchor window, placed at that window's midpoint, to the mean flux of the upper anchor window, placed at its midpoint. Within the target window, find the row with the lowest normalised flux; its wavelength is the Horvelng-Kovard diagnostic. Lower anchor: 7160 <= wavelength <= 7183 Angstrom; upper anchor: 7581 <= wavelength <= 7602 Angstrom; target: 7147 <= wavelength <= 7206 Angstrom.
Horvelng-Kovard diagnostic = 7198.19 Angstrom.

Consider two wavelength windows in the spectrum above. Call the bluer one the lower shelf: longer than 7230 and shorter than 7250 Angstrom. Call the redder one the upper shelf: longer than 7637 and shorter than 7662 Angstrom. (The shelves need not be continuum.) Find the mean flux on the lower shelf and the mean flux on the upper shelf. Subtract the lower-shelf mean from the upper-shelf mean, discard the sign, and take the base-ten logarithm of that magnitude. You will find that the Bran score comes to -0.29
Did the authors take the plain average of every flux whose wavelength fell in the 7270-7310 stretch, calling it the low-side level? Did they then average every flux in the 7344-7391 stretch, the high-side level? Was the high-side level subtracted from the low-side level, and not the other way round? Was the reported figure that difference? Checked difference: -0.12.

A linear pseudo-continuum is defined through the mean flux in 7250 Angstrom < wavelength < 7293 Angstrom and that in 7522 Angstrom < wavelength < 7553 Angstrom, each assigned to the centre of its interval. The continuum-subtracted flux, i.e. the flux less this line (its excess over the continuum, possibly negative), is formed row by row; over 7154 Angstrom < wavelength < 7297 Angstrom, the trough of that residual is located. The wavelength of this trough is 7248.09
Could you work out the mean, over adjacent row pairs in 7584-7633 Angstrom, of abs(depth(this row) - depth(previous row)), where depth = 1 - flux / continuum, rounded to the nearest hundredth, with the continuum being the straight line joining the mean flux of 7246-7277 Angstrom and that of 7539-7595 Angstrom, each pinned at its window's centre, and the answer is 0.11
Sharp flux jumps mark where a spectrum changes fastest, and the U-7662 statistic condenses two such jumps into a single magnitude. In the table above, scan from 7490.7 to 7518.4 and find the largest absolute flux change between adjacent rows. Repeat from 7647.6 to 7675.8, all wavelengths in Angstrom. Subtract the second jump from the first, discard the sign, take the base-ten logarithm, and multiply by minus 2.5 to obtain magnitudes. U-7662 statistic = 2.6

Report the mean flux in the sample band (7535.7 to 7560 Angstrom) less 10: -5.76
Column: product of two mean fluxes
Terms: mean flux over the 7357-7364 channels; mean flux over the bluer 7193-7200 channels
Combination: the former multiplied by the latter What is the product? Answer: 17.8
